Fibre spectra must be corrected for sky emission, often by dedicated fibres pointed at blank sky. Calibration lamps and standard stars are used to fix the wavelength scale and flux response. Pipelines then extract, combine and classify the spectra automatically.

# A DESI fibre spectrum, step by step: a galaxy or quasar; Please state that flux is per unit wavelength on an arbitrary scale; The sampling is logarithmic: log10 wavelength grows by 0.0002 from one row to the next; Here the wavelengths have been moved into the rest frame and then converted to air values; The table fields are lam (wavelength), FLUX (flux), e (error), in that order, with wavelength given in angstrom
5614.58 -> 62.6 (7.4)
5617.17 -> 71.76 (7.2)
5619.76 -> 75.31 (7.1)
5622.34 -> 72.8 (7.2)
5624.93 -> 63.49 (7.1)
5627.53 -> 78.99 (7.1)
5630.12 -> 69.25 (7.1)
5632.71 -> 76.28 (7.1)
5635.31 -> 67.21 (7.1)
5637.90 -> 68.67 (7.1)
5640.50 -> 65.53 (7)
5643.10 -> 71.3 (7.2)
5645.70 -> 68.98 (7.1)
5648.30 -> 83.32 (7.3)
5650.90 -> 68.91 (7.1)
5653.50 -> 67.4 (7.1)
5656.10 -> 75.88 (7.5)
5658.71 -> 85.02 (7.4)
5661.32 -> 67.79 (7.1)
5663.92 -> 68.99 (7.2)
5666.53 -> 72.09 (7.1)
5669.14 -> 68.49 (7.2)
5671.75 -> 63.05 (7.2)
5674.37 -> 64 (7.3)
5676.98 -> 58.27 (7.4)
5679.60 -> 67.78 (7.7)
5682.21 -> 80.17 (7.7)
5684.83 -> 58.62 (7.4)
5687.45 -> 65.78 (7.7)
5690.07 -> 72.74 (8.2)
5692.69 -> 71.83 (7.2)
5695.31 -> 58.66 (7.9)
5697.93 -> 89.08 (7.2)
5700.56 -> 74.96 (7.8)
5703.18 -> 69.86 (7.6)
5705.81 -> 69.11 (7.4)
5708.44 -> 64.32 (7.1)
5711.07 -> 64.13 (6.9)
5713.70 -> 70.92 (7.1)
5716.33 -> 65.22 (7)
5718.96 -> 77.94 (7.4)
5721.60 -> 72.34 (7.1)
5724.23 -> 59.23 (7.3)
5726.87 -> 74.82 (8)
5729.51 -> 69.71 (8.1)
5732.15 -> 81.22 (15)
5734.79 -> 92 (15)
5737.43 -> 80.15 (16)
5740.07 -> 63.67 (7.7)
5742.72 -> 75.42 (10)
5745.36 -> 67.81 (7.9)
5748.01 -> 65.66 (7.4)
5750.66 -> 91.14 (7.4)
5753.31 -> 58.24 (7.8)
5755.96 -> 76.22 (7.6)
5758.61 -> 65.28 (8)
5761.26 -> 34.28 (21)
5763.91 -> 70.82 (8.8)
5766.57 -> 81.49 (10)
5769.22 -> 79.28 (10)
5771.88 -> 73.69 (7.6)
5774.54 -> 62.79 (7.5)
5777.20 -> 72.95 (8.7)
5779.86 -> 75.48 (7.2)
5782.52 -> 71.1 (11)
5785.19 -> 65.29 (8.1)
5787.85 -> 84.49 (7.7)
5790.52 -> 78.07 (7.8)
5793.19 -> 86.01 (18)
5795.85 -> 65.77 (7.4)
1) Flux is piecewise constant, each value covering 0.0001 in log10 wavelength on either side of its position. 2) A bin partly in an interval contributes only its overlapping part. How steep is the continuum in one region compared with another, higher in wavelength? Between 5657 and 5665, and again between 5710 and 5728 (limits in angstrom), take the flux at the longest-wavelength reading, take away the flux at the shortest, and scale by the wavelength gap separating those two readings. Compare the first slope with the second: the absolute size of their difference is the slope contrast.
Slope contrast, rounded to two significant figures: 3.8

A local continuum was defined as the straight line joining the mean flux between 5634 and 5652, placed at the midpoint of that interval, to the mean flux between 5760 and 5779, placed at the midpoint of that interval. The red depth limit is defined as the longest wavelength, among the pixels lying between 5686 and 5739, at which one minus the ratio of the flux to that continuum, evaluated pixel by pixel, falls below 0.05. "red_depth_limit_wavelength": 5737.43 angstrom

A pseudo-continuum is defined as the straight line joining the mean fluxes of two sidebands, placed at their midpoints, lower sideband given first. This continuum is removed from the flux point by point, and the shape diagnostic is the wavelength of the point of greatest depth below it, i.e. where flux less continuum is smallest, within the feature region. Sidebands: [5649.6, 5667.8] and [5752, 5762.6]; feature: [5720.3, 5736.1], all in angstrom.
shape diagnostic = 5724.23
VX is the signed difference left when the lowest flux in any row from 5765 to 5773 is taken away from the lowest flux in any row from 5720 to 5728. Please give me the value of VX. -14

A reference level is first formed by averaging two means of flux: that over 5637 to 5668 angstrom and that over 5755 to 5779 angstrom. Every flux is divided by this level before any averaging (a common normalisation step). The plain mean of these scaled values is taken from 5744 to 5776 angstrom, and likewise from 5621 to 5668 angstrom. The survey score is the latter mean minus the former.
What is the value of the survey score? 0.041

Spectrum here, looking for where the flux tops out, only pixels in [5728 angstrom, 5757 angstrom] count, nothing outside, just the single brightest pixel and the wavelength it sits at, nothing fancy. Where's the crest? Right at 5734.79 angstrom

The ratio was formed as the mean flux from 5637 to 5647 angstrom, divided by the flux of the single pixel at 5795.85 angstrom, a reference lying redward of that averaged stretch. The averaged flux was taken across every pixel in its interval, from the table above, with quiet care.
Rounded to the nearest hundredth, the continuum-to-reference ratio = 1.04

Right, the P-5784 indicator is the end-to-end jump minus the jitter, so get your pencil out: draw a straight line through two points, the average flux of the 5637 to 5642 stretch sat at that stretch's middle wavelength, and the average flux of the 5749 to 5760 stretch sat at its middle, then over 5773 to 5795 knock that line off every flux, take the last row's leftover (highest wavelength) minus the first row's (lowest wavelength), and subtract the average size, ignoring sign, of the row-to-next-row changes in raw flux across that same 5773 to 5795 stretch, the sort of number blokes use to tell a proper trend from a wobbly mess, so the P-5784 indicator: 14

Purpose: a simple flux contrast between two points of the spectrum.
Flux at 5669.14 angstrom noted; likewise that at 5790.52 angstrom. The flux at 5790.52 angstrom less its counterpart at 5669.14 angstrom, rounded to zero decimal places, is 10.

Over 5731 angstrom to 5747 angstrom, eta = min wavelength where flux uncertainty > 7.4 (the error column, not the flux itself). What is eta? 5732.15 angstrom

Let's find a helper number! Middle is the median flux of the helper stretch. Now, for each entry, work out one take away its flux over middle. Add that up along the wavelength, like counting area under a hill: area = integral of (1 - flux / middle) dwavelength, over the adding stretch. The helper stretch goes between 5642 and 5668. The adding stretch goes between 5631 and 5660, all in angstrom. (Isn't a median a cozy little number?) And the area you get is -1.0 angstrom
